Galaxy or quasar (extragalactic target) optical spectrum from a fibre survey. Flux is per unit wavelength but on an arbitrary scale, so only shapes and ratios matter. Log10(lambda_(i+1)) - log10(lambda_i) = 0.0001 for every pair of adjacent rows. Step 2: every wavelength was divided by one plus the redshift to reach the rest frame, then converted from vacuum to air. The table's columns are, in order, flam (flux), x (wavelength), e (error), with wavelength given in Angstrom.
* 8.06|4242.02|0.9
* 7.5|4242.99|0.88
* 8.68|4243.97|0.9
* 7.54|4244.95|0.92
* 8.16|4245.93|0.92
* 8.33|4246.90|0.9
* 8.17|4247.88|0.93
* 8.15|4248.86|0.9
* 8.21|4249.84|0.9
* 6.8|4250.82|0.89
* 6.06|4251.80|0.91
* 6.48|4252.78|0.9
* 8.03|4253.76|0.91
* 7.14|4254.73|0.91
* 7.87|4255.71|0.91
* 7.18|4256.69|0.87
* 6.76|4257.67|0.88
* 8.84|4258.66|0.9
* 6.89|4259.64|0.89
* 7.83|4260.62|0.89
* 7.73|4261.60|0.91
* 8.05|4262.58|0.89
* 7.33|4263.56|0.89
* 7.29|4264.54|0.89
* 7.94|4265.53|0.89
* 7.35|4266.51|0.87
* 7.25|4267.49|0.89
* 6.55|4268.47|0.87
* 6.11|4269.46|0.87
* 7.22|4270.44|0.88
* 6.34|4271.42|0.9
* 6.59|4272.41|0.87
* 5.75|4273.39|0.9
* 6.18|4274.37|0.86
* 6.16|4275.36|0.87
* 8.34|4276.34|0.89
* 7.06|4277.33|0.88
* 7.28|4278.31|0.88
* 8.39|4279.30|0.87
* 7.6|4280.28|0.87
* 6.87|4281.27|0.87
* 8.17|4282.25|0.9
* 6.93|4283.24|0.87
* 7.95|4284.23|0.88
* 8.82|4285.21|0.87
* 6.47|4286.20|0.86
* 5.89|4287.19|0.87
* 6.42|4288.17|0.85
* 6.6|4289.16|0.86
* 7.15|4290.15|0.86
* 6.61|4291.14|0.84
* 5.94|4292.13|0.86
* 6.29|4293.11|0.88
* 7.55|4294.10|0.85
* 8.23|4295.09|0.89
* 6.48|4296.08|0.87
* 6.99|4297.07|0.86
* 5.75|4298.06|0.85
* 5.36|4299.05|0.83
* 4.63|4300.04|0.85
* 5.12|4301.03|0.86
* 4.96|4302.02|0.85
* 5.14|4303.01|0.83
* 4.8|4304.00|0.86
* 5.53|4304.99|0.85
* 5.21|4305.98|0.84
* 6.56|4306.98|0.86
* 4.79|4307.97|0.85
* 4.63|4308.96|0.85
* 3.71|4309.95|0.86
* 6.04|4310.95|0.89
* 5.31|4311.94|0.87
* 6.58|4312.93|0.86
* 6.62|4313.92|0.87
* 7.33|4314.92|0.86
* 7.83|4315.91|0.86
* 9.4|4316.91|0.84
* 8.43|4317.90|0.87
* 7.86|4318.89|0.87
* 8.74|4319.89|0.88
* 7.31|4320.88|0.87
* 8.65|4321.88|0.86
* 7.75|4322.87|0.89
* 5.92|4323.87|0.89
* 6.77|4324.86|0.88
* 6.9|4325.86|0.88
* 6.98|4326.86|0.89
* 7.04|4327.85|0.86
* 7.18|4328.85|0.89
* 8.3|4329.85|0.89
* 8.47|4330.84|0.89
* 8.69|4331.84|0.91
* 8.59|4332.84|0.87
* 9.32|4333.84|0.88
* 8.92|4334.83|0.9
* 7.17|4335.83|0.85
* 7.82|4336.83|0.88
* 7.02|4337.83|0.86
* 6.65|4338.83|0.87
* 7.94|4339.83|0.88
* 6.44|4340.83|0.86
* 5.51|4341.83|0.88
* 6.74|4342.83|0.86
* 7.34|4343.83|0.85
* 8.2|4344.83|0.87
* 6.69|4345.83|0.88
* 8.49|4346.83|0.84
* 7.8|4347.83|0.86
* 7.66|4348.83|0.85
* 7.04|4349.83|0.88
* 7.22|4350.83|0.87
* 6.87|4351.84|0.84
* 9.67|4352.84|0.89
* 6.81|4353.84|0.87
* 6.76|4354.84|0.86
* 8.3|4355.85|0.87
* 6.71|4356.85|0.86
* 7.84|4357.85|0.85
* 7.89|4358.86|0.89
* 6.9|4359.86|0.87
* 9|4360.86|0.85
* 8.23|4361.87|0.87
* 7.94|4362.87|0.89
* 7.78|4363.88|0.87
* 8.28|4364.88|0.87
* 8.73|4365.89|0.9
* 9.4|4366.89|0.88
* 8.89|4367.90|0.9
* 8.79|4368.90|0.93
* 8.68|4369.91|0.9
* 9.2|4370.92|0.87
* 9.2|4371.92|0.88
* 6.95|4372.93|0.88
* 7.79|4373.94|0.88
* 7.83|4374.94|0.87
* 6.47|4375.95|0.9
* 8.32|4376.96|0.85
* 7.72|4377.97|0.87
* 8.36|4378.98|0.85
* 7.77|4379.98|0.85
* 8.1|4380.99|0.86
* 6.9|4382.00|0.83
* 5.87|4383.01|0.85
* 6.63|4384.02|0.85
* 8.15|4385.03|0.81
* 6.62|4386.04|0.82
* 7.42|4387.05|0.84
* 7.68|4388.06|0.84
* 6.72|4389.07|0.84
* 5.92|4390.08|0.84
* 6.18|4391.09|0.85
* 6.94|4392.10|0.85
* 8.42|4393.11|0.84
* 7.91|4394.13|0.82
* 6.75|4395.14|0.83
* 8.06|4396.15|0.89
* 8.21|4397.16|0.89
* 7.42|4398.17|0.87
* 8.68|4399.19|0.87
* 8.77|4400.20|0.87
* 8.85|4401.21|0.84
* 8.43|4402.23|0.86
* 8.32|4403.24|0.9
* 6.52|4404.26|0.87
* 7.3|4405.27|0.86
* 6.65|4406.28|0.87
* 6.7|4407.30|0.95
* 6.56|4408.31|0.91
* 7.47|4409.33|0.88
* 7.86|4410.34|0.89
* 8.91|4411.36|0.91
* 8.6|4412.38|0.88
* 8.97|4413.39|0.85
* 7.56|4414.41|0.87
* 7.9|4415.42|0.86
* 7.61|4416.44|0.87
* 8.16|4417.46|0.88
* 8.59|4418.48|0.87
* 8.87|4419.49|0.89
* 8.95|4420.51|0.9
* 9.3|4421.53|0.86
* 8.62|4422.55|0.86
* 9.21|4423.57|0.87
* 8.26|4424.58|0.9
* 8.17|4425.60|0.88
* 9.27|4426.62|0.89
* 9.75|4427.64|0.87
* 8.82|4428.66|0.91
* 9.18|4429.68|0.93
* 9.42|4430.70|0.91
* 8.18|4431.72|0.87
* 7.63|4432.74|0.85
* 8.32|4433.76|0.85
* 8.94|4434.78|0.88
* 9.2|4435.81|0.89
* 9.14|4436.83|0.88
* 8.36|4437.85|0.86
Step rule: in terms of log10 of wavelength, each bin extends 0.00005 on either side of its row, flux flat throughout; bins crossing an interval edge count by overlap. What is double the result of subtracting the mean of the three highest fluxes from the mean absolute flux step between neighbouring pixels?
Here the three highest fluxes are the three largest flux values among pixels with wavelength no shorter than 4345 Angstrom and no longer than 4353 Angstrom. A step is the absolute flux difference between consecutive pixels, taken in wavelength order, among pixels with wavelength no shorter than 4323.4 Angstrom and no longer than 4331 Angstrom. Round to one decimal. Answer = -16.6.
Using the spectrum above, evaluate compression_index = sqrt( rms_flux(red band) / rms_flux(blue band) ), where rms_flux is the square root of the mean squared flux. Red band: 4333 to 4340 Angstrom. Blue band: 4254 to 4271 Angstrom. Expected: 1.03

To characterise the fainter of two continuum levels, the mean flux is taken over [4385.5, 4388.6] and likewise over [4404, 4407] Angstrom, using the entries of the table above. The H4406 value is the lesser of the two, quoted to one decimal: 6.8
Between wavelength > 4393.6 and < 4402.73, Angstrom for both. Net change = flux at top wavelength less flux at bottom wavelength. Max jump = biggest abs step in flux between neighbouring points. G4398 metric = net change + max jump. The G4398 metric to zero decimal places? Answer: 2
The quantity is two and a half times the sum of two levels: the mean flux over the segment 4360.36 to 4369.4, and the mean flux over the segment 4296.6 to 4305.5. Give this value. 34.8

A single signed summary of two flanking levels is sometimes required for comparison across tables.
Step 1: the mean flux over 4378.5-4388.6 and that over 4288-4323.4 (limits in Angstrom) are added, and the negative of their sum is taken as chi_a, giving -13.8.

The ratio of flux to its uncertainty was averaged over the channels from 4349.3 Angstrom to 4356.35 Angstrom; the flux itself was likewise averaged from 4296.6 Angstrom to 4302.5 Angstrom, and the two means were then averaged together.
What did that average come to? 7.1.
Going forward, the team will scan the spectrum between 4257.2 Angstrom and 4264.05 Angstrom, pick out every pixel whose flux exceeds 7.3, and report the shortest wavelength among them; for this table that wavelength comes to 4258.66 Angstrom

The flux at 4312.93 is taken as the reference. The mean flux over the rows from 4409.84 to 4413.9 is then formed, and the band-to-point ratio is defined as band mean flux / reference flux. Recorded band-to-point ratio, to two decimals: 1.30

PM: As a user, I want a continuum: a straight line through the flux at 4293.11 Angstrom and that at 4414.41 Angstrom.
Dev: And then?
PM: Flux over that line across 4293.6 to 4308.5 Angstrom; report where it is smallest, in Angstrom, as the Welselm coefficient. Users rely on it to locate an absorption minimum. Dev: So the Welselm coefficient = 4300.04 Angstrom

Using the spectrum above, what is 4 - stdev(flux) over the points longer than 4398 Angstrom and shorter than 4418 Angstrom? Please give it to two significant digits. 3.2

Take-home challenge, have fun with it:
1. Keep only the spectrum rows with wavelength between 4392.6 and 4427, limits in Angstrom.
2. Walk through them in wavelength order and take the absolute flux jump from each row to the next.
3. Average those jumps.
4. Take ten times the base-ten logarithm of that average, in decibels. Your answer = -2.3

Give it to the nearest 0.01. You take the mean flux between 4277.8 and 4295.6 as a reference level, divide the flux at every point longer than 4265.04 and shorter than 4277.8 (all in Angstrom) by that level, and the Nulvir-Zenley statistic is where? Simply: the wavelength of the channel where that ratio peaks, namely 4276.34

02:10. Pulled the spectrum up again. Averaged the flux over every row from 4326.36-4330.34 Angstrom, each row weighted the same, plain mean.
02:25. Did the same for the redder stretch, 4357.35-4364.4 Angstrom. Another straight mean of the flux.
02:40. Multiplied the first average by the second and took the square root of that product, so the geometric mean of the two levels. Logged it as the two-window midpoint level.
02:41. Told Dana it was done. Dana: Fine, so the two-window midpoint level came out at 7.7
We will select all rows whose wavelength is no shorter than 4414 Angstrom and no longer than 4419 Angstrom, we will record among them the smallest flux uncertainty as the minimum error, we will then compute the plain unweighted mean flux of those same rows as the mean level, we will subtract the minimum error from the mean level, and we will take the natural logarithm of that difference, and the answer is 1.96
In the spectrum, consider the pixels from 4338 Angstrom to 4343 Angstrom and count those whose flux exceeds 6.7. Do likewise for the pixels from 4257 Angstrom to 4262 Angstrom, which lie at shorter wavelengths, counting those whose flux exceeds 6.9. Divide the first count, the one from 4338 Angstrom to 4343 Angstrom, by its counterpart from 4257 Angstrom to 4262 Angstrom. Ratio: 0.67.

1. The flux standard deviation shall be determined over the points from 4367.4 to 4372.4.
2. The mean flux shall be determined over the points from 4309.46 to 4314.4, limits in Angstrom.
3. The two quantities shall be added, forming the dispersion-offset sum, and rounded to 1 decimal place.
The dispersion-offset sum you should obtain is 5.9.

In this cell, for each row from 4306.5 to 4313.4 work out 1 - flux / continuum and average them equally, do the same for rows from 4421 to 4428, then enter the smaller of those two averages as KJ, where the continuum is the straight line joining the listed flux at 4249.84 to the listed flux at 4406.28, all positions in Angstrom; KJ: -0.38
